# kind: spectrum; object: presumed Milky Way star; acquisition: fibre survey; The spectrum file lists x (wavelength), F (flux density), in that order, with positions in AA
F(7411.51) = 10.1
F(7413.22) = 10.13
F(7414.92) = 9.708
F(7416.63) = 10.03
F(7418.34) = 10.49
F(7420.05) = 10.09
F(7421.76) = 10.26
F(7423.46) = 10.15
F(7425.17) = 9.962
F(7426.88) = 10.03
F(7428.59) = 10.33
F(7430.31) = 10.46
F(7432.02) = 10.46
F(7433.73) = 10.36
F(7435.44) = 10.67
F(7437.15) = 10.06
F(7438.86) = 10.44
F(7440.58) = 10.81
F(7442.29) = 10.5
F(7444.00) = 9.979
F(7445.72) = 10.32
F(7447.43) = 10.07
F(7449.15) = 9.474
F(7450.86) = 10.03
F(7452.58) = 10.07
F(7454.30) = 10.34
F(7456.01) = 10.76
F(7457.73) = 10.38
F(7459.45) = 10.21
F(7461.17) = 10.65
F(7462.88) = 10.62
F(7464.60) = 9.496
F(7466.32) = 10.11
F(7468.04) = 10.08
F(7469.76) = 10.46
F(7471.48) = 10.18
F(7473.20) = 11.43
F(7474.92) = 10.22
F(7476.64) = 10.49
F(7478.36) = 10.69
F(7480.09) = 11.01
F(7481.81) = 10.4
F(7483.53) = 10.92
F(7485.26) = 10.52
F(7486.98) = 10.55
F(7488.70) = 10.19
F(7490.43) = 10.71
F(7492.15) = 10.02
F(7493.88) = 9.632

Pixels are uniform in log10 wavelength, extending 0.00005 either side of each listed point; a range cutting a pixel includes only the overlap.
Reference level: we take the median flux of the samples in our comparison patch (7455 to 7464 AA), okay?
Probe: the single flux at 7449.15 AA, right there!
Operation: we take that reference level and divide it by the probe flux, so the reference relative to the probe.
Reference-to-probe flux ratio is 1.12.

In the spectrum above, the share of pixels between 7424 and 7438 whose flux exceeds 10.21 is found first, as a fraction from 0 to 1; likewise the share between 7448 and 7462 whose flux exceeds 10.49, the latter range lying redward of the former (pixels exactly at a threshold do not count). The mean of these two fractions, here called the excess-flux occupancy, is 0.44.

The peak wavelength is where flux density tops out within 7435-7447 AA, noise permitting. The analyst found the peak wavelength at 7440.58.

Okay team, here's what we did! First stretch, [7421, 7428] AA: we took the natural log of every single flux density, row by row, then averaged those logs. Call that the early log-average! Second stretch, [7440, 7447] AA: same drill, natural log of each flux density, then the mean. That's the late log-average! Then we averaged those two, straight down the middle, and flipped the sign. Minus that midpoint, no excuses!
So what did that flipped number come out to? -2.33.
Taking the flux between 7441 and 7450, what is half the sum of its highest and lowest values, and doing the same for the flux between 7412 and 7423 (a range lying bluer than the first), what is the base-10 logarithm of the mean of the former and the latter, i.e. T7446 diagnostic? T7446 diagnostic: 1.00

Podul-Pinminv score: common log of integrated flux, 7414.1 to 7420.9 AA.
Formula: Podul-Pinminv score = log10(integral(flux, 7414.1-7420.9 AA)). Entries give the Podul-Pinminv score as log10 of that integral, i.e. 1.84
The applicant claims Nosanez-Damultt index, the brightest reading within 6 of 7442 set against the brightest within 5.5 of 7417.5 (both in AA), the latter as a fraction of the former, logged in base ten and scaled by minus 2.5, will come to 0.033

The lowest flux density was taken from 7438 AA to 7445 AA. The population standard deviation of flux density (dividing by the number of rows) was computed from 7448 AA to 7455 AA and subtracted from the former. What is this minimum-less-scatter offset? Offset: 9.7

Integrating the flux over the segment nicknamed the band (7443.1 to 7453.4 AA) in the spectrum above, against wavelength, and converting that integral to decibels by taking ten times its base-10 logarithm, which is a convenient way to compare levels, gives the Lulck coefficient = 20.12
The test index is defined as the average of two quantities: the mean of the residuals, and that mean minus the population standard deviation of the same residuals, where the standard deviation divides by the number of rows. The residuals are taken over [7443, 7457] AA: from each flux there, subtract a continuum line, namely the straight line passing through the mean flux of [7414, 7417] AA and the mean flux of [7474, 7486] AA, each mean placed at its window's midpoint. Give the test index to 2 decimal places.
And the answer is -0.29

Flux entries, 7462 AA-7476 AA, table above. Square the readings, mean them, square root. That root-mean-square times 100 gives 1034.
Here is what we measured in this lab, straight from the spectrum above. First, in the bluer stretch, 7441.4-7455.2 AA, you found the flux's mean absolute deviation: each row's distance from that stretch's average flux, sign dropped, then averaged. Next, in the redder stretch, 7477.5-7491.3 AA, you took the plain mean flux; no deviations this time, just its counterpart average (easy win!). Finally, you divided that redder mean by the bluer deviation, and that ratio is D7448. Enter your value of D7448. 49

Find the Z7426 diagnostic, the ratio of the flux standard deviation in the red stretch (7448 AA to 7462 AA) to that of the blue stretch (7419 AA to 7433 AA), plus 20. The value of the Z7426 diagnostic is 22.1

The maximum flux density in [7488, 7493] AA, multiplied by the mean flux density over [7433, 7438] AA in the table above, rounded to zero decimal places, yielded 111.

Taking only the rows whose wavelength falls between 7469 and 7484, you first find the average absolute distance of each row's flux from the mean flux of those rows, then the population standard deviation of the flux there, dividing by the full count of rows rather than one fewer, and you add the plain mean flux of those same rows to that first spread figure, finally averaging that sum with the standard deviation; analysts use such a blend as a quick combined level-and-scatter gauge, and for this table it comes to 5.68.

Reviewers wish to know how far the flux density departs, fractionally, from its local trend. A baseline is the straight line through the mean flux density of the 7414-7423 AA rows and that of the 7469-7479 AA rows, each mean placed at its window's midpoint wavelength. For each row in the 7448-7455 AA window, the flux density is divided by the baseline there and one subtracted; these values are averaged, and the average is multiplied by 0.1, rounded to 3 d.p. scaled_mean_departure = -0.004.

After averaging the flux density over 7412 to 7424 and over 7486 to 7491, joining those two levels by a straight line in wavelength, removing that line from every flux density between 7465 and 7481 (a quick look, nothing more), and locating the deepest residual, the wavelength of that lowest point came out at 7468.04 AA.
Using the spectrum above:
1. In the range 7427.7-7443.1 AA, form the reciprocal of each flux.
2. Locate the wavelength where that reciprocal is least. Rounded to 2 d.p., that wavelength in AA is 7440.58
